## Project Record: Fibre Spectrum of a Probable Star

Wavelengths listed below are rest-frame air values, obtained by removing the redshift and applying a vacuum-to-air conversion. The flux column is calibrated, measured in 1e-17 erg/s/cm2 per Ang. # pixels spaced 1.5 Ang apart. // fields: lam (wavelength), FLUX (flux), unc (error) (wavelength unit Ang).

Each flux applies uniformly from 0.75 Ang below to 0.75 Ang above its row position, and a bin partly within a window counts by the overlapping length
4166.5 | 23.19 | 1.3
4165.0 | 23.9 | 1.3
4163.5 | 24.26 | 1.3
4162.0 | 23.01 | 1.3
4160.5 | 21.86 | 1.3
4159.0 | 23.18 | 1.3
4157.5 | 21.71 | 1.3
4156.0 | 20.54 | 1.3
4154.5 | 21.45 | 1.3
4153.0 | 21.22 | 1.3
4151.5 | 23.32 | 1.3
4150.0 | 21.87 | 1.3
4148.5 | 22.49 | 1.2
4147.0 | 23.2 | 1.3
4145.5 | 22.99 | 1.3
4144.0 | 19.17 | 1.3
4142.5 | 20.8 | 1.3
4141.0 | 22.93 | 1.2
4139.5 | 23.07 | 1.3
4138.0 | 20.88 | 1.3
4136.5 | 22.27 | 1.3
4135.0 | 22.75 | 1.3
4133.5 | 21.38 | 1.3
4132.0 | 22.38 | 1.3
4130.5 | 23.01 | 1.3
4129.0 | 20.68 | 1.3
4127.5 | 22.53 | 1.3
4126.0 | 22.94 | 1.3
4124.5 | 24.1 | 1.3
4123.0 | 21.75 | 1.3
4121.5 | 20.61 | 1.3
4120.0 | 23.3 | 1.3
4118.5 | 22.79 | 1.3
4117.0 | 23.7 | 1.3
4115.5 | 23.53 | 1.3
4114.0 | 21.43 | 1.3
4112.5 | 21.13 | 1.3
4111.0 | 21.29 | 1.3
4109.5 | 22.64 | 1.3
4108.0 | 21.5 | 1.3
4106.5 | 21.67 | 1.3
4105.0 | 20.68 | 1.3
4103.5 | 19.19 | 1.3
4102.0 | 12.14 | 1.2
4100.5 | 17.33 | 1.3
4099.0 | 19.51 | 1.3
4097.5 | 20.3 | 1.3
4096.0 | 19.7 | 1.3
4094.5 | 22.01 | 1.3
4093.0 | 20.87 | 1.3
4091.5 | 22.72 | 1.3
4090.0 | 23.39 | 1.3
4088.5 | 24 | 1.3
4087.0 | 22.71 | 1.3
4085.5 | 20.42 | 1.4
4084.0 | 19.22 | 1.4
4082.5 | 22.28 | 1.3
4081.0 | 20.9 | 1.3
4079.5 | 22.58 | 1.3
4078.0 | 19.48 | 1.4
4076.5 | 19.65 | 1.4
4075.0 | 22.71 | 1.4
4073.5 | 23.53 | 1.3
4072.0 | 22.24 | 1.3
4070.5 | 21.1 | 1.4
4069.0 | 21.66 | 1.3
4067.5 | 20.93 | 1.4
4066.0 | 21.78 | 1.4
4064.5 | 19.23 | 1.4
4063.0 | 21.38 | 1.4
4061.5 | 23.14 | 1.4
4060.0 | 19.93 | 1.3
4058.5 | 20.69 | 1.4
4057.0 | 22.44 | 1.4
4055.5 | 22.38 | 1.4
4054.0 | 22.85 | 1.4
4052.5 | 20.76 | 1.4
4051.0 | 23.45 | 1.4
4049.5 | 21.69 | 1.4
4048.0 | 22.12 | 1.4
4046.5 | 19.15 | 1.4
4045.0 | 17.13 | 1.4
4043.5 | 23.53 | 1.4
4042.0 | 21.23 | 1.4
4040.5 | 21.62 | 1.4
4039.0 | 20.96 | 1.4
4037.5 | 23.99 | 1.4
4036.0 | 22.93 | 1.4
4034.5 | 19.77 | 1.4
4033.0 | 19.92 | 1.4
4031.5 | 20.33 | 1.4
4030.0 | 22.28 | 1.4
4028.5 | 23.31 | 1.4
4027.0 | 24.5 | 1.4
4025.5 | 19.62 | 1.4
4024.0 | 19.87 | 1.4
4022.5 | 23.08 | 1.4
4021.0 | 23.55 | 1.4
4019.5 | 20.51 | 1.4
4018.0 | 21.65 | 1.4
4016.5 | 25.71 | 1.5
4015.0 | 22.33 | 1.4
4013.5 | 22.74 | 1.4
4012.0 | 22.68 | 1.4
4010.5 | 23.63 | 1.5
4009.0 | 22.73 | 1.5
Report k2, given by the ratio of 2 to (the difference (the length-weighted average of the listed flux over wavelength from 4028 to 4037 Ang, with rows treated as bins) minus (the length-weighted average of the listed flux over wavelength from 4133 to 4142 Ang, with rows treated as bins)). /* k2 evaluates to -3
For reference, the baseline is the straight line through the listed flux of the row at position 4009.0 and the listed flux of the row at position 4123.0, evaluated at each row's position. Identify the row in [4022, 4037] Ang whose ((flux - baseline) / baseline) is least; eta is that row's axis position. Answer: 4025.5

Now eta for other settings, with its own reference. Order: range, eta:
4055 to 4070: 4064.5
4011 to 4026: 4025.5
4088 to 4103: 4102.0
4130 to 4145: 4144.0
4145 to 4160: 4156.0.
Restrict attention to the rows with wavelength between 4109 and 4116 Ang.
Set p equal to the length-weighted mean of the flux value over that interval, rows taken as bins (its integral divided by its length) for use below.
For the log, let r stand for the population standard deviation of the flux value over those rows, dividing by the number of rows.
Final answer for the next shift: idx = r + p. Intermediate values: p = 21.9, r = 0.9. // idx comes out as 22.9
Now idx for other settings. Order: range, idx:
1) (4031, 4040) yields 22.9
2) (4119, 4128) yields 23.7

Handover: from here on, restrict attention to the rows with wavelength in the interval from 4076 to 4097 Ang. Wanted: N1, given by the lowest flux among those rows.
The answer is 19.22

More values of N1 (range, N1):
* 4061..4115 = 12.14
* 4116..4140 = 20.61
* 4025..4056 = 17.13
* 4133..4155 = 19.17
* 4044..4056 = 17.13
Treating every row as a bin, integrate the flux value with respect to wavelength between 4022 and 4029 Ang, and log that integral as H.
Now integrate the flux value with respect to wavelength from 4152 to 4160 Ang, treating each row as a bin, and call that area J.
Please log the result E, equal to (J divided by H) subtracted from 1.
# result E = -0.13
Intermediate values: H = 154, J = 173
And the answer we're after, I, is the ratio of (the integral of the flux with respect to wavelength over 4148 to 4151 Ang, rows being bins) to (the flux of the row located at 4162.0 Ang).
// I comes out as 3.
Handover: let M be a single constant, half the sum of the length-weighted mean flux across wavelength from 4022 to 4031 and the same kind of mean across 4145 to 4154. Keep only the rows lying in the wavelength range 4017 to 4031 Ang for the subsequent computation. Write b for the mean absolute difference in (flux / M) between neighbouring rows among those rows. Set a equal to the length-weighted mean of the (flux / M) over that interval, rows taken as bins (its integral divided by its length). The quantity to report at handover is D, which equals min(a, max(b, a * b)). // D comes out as 0.085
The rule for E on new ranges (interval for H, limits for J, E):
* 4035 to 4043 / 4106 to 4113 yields 0.14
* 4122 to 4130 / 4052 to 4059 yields 0.14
